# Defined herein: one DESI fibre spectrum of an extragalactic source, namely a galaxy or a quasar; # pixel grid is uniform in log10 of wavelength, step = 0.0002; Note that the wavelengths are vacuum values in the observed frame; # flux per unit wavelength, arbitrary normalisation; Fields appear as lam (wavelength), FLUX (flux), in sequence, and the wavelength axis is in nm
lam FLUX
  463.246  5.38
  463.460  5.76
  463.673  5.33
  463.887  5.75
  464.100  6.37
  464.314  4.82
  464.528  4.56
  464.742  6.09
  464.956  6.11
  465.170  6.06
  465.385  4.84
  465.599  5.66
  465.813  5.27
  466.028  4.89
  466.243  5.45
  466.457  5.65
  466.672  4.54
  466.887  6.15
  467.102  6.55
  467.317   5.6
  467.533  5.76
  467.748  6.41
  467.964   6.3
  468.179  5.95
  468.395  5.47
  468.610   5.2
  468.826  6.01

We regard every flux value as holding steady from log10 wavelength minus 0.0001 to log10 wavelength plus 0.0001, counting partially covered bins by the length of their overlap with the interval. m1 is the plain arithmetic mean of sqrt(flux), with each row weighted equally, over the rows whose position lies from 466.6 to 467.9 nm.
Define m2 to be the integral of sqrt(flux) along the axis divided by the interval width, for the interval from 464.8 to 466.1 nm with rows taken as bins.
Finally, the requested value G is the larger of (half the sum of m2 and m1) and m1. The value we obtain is 2.41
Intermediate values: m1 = 2.41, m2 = 2.34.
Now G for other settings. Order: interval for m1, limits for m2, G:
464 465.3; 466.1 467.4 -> 2.38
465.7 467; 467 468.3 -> 2.38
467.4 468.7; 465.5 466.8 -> 2.42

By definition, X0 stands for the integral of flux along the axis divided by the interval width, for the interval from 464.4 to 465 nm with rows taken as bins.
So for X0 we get 5.50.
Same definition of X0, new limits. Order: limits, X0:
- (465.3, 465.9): 5.28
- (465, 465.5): 5.53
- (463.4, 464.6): 5.45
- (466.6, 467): 5.43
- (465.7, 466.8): 5.18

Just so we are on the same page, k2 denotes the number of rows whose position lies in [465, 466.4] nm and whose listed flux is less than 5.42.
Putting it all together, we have 3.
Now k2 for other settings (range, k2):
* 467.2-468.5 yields 0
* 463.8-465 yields 2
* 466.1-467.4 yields 1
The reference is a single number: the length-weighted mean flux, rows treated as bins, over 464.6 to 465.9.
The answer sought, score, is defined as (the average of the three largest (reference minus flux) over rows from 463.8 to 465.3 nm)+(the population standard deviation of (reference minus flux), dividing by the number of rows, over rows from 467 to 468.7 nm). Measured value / 1.06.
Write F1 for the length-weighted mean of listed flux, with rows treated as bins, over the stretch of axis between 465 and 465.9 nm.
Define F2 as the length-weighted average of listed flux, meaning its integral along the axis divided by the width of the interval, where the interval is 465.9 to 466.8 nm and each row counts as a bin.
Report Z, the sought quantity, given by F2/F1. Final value 0.94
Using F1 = 5.5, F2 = 5.2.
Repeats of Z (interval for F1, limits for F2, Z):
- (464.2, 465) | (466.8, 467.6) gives 1.13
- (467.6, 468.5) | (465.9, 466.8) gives 0.86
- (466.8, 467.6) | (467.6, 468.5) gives 1.00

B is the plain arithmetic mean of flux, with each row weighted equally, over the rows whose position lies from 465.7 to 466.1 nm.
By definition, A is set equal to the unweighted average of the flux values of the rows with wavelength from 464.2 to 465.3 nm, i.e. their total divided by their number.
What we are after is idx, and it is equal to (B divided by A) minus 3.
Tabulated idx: -2.08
